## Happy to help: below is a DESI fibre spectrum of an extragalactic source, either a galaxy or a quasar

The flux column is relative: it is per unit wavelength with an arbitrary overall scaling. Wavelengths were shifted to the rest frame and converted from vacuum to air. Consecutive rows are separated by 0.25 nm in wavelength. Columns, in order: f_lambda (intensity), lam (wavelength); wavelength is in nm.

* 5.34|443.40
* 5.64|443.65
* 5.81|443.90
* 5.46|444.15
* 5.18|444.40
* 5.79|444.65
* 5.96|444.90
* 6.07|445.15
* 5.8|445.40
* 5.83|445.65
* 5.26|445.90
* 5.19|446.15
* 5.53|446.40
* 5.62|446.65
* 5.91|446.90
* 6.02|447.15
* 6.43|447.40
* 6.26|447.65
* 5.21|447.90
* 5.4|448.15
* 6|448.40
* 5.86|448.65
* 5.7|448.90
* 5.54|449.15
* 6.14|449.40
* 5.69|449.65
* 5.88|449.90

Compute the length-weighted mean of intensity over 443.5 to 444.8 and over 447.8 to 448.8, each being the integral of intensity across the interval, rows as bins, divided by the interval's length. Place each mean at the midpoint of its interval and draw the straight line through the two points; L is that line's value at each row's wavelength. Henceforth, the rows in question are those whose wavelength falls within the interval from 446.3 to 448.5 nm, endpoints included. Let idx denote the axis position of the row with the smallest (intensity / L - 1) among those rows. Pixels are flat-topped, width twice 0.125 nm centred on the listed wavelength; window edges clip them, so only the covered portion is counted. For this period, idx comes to 447.90 nm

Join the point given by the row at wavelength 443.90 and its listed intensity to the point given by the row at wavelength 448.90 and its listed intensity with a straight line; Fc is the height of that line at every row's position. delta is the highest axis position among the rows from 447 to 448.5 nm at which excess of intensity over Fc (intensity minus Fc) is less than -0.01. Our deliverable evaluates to 448.15 nm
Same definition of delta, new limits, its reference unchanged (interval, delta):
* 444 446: 445.90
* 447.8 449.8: 449.15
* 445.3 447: 446.65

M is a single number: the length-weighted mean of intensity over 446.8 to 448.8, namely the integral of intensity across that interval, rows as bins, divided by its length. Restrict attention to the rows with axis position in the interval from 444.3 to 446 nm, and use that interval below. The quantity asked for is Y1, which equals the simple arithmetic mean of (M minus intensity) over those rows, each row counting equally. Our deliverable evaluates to 0.19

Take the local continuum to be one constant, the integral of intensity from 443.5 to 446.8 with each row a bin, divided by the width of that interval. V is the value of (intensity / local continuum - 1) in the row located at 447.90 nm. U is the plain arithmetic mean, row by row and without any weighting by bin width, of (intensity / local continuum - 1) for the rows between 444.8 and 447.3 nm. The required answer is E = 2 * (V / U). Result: -9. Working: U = 0.017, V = -0.07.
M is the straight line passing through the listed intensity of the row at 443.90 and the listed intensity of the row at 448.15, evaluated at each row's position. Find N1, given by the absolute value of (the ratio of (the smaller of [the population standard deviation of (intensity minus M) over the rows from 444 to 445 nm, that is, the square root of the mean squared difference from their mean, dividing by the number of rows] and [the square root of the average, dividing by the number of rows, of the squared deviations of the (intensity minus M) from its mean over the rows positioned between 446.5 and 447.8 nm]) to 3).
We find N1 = 0.104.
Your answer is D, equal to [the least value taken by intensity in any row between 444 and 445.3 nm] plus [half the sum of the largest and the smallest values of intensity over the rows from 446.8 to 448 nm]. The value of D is 11.0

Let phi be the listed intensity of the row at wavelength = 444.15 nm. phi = 5.46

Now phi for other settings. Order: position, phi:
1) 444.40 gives 5.18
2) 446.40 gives 5.53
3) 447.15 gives 6.02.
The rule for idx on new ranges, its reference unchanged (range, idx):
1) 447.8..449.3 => 447.90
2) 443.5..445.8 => 444.40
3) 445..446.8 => 446.15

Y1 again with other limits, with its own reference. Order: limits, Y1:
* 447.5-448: 0.15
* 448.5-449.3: 0.18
